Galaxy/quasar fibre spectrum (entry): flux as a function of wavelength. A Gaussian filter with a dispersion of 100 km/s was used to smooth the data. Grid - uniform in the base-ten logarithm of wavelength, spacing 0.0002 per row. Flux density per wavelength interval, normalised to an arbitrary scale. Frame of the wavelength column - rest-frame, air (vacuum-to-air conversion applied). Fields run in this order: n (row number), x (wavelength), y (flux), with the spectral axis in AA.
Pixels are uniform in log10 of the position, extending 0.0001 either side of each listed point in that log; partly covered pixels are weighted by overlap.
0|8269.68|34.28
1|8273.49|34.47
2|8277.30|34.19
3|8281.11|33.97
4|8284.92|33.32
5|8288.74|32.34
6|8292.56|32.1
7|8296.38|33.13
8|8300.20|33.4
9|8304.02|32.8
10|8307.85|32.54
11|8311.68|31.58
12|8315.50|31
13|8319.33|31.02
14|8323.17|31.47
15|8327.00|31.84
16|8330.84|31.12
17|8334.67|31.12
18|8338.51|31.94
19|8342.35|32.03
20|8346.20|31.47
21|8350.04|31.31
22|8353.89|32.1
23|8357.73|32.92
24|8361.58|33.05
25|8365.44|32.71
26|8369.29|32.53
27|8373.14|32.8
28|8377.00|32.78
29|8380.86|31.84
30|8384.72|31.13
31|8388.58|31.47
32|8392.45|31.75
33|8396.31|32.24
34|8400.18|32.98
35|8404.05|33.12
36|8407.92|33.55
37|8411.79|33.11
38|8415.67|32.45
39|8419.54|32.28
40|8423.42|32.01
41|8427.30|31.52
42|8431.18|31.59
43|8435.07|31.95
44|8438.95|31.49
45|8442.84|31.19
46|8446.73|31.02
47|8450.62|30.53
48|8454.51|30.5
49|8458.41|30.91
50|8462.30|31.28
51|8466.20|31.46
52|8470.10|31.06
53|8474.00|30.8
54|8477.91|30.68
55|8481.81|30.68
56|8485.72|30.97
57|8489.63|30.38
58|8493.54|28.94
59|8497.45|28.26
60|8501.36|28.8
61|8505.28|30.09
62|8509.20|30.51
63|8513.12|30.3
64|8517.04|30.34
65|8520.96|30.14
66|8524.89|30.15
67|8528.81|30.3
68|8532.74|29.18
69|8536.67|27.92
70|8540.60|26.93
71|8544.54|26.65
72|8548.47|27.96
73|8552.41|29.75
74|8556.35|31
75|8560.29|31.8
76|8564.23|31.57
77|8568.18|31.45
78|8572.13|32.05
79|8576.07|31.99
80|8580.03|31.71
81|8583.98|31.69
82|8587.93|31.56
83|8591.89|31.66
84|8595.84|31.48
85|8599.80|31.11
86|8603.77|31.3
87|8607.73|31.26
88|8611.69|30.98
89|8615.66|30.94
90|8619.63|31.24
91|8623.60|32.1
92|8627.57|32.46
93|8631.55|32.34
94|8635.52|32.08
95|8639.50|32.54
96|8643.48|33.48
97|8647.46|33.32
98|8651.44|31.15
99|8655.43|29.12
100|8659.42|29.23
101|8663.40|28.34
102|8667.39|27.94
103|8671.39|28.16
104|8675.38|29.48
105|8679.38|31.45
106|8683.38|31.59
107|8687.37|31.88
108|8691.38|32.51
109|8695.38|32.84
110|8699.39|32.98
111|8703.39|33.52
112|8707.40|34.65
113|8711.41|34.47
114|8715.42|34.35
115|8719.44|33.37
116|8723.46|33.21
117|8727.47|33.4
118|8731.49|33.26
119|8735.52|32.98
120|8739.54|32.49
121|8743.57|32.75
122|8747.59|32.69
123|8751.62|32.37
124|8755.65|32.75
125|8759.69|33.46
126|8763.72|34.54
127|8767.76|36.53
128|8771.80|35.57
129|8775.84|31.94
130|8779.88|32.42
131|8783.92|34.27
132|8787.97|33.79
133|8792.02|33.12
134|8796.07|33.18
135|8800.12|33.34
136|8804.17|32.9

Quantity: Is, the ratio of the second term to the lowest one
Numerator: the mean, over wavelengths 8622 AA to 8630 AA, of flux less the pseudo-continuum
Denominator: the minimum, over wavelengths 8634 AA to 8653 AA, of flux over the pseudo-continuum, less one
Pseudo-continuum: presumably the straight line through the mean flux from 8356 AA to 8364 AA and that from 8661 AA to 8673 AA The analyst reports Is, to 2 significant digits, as 36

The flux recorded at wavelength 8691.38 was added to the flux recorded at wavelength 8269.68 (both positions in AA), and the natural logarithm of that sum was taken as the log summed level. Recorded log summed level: 4.20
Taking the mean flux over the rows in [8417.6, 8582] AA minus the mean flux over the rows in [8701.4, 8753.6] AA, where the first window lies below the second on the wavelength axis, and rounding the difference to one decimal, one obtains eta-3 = -2.9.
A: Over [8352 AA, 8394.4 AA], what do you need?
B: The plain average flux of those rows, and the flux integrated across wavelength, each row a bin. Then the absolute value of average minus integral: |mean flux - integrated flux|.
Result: 1337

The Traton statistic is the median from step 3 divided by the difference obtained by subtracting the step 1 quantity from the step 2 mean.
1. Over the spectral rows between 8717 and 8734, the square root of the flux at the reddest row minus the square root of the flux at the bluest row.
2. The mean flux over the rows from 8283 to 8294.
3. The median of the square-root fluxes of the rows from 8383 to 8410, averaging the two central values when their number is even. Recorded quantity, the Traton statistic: 0.174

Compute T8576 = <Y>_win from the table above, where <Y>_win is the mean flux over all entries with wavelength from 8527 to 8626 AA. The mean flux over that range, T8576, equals 30.6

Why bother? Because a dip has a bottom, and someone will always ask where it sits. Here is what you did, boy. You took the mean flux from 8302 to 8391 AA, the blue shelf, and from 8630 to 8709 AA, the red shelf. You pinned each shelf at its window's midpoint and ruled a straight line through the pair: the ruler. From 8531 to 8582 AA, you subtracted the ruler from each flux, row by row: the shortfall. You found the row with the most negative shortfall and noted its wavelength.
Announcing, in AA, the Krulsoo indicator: 8544.54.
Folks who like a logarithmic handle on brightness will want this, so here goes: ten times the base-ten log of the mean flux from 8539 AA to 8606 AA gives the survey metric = 14.87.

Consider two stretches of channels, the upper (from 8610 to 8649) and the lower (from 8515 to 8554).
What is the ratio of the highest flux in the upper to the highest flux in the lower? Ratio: 1.10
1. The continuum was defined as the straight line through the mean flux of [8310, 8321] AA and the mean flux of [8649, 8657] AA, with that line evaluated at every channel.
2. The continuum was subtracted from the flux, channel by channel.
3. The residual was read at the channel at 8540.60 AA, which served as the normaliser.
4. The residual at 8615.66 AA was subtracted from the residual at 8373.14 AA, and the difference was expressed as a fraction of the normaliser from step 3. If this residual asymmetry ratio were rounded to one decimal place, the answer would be -0.3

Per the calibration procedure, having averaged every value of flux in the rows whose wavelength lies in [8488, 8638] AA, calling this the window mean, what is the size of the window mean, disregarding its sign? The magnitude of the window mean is 30.5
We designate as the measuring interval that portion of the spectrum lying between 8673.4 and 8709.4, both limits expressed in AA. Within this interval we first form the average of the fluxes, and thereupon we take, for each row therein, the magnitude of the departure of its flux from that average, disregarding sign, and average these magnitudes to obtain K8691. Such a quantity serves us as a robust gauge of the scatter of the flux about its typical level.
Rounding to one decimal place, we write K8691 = 1.1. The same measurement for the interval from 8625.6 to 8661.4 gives 1.3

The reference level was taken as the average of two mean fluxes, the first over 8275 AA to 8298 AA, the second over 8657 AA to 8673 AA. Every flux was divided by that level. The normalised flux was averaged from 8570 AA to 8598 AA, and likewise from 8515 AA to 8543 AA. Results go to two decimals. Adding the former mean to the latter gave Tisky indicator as 1.98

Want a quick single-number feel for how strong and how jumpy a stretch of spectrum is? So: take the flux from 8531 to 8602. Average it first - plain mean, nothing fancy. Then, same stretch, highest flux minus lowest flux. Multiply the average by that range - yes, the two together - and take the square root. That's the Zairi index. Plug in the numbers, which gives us 13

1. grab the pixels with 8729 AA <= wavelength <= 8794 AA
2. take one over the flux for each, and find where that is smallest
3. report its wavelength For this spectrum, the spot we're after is 8767.76 AA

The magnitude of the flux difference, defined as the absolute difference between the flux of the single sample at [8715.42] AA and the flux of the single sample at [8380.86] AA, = 3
